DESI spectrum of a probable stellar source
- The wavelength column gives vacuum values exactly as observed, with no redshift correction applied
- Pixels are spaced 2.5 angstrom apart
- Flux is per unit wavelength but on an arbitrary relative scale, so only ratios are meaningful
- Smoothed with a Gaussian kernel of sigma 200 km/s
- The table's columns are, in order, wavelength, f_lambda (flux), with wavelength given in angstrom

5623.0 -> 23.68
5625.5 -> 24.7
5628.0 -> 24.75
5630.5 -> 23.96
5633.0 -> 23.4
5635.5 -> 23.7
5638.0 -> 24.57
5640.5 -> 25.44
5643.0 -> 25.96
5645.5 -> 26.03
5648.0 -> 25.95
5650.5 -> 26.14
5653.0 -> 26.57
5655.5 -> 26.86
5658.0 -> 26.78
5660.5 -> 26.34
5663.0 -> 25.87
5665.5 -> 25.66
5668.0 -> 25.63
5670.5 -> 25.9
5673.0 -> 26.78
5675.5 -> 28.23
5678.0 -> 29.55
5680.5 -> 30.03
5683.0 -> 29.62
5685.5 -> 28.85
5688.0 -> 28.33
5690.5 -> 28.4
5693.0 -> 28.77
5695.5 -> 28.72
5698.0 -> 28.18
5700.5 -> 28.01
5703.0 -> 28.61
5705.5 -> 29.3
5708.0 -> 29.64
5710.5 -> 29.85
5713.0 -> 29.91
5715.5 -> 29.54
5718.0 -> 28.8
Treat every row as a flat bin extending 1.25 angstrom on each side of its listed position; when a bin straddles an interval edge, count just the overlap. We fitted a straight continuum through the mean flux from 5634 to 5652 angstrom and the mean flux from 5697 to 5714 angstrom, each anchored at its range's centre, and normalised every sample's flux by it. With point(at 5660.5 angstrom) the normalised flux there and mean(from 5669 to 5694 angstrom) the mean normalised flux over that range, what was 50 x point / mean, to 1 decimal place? 48.5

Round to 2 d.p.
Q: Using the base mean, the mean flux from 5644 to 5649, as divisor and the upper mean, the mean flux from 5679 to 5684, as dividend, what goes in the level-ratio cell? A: 1.15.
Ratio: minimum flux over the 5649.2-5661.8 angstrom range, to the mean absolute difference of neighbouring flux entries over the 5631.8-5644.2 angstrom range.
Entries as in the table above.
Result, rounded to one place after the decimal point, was 40.8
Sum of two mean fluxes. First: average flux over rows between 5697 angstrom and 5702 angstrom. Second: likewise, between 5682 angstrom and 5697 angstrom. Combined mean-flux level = 56.9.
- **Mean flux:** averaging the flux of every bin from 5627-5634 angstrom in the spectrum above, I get 24.0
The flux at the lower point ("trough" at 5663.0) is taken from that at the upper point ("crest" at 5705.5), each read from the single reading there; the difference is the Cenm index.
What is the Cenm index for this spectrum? 3.4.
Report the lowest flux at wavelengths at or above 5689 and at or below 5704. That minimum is 28.01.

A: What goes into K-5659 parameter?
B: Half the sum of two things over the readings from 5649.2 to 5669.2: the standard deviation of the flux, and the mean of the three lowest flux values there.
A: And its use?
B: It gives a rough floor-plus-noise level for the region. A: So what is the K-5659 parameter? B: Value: 13.1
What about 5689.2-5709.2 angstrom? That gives 14.4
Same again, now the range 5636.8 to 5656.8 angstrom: 13.0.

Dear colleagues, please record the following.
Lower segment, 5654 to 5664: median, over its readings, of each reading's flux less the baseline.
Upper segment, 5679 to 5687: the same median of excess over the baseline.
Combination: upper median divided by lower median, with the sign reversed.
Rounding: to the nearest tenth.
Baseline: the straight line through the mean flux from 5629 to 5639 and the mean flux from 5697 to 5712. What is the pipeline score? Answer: -2.6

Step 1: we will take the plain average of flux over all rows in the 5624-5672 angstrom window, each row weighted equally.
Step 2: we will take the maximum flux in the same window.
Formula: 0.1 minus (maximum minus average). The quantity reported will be -1.28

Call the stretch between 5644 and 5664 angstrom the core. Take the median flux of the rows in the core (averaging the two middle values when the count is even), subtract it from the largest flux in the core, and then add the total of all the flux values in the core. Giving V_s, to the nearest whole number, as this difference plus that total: 211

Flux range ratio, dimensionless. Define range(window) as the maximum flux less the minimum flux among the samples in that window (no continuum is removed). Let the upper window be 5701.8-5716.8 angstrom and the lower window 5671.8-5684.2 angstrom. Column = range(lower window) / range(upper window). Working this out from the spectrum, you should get 2.50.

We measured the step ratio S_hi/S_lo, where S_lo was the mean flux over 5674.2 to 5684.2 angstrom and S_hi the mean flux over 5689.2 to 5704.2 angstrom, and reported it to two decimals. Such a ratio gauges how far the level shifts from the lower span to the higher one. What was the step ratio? 0.97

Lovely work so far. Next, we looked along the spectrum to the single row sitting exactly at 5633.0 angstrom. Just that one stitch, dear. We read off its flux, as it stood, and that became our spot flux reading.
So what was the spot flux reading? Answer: 23.4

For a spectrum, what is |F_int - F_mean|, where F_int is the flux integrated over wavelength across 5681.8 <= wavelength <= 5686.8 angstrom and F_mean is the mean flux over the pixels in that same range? 117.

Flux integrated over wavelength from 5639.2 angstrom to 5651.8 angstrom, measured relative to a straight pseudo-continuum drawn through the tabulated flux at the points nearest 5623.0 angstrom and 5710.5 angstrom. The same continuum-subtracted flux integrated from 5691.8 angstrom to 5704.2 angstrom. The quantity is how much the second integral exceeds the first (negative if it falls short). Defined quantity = -14.4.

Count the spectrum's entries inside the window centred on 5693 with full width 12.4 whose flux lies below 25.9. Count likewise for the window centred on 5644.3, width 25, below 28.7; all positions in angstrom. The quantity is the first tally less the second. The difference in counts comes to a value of -10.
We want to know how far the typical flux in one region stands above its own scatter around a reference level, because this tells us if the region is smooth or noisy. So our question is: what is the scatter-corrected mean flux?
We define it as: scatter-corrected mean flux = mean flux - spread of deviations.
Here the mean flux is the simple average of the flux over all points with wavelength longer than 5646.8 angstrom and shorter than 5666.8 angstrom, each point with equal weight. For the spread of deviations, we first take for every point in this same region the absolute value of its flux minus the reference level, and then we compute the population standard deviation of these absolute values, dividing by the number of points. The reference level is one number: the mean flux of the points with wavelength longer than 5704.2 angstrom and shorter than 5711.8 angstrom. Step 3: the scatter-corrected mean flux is 25.9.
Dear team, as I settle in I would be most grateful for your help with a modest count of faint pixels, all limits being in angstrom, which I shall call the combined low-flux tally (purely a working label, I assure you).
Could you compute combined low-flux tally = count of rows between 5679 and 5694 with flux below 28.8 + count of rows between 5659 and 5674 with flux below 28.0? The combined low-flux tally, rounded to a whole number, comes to 9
